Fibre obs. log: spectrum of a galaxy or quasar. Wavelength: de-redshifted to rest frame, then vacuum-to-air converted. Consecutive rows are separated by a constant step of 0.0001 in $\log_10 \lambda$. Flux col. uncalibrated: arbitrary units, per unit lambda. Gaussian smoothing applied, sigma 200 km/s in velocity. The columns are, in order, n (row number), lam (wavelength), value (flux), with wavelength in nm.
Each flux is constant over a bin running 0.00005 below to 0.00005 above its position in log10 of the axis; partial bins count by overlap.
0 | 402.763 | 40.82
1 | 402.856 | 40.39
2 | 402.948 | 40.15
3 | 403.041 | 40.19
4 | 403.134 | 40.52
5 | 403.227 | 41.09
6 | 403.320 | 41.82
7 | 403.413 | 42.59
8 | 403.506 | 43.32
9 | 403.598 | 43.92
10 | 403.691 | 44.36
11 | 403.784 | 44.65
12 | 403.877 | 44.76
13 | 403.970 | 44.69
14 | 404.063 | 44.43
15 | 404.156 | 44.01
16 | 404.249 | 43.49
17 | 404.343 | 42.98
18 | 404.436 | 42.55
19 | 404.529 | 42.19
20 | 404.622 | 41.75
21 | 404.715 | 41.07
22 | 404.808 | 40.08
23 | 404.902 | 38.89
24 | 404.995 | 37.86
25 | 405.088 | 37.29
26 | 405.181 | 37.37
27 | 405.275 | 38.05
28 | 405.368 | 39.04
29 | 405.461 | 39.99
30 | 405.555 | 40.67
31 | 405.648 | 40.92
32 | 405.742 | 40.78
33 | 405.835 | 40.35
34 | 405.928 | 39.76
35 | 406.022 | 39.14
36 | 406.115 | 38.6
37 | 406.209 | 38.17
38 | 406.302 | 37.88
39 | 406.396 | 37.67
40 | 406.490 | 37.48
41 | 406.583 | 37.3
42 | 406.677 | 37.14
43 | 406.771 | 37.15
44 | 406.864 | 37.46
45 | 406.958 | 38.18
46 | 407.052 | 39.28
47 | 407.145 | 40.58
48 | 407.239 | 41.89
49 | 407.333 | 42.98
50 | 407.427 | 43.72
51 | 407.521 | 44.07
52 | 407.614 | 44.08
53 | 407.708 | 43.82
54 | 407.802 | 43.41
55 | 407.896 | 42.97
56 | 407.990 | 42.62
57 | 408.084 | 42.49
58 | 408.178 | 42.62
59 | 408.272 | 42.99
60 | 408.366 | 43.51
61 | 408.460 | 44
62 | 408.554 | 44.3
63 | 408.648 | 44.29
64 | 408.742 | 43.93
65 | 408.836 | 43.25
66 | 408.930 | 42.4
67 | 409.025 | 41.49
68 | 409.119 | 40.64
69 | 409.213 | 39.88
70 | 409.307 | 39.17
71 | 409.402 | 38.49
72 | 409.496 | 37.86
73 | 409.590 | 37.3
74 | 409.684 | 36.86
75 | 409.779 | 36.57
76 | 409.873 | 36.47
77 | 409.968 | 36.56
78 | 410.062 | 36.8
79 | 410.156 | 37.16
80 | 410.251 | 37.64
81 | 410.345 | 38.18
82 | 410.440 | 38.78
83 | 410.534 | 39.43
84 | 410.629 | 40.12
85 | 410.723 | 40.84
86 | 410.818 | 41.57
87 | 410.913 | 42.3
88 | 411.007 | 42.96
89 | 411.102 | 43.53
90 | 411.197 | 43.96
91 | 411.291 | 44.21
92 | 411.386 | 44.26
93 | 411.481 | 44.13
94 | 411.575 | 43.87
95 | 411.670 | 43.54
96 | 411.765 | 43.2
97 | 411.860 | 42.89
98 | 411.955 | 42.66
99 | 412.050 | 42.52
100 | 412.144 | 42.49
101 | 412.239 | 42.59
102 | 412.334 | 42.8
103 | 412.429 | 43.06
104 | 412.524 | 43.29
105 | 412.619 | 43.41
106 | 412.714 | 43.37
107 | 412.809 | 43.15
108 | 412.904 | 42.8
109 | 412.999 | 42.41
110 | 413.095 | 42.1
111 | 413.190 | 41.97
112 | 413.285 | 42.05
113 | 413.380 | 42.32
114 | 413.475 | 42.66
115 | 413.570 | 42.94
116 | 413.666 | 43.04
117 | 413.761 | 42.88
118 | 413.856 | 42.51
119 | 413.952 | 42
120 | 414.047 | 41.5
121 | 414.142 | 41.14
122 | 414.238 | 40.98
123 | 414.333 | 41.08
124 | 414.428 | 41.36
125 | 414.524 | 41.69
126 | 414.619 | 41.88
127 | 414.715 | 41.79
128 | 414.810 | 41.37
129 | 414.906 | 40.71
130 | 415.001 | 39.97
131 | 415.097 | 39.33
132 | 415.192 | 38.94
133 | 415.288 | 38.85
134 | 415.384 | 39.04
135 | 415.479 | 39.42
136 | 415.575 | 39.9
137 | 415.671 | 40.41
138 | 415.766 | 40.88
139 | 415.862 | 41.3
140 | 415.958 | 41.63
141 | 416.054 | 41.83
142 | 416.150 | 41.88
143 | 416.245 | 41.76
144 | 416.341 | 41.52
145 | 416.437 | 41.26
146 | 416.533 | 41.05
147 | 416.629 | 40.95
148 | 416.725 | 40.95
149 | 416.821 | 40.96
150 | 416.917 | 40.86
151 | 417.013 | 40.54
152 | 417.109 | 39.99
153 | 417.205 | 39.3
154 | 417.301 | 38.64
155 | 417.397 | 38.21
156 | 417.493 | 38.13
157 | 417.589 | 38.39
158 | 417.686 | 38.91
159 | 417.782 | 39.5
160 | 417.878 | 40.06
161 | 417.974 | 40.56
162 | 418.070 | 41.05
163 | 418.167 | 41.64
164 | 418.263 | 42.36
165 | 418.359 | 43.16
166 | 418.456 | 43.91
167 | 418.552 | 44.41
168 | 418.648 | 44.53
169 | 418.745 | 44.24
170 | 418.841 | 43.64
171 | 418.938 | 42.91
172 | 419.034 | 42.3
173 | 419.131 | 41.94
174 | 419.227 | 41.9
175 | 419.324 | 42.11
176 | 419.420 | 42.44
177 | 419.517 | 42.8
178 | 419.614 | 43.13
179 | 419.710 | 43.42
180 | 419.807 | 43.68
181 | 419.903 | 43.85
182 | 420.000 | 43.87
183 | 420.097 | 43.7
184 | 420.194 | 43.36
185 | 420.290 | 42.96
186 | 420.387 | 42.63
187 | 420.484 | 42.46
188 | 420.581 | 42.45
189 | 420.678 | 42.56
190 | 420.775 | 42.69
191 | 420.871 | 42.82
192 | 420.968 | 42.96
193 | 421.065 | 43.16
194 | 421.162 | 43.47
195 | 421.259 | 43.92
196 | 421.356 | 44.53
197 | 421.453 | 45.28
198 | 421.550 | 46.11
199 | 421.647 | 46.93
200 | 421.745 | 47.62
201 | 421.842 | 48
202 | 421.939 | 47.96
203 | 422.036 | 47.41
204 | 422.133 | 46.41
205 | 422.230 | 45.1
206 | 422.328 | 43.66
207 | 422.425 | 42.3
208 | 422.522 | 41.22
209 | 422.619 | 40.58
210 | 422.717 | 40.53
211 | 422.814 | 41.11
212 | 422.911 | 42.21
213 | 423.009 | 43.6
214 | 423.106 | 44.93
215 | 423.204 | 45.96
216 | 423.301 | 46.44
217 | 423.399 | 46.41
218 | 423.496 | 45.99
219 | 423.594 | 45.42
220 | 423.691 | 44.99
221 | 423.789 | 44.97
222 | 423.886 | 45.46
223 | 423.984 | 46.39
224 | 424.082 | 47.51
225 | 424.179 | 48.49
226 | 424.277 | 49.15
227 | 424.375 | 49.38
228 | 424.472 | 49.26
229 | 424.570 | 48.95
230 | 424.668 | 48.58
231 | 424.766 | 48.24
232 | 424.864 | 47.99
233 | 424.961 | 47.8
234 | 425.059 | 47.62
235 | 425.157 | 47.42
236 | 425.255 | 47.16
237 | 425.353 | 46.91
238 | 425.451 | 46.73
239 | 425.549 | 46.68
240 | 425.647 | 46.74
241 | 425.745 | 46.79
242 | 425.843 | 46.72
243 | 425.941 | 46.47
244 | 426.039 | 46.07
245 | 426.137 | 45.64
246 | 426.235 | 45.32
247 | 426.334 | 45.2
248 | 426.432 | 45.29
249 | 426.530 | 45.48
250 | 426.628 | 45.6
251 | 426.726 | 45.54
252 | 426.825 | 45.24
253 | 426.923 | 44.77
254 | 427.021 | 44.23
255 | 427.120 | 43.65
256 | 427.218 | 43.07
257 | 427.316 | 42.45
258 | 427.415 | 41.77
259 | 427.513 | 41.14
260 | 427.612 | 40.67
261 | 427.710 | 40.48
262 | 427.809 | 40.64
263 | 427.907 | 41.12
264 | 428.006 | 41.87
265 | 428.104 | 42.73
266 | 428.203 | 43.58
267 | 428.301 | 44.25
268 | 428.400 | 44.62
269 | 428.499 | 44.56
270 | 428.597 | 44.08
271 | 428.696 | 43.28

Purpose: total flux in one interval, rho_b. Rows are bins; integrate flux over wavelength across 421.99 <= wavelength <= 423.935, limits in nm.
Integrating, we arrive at 86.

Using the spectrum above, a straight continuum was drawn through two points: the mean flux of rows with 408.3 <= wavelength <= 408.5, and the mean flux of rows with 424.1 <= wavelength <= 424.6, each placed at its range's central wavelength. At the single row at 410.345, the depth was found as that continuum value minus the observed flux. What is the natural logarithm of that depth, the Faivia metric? 1.8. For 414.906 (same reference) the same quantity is 1.6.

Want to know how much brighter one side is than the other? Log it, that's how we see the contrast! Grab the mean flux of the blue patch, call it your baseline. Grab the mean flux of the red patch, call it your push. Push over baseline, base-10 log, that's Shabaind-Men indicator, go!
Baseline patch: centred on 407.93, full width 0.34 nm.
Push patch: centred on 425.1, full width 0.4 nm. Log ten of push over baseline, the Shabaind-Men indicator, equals 0.045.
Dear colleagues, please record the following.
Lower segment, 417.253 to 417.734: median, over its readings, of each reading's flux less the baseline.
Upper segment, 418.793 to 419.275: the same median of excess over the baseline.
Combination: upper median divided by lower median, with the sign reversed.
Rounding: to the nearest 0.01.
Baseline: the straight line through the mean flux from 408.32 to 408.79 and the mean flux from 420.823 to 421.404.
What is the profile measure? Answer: -0.24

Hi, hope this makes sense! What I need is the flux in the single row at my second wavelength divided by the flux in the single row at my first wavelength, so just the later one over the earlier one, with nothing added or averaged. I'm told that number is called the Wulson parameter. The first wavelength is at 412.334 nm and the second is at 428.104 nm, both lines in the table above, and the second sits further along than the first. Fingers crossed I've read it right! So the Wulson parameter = 1.00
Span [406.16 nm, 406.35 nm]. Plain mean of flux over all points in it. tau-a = 38.0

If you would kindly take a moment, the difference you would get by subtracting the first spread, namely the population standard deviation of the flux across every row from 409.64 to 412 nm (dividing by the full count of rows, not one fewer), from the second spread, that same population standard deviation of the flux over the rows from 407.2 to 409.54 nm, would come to -1.1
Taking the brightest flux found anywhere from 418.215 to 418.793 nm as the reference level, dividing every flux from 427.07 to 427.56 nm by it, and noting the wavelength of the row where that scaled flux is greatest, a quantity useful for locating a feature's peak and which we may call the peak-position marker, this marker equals 427.120 nm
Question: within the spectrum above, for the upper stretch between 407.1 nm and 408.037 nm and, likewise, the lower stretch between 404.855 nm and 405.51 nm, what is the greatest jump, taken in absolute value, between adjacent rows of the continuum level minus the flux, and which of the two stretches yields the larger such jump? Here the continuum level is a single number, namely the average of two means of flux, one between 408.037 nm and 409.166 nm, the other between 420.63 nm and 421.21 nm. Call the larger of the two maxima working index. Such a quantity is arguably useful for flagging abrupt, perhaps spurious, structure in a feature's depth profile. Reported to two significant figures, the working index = 1.3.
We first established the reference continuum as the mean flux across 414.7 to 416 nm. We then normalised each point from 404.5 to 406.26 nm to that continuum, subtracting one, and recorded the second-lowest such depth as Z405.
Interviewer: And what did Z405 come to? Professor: -0.07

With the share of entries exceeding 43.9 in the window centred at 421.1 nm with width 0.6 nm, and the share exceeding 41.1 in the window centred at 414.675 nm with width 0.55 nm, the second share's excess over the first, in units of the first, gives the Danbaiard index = 1.50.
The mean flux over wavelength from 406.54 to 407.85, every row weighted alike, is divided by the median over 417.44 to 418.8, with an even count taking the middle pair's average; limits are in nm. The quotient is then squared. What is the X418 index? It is 0.97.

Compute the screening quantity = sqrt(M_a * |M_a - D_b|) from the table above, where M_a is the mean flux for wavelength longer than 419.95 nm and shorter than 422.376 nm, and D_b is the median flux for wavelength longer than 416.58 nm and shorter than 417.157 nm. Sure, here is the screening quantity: 12.6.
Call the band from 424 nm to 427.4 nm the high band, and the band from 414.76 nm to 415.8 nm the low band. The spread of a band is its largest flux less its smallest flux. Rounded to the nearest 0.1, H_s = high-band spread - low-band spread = 4.4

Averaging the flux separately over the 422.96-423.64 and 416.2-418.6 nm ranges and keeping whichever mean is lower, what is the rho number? 40.7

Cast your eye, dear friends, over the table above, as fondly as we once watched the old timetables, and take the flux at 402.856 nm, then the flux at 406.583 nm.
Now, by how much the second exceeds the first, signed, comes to -3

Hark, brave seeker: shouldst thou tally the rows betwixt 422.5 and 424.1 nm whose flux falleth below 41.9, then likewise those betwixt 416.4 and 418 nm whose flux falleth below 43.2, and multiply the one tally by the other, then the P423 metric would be 68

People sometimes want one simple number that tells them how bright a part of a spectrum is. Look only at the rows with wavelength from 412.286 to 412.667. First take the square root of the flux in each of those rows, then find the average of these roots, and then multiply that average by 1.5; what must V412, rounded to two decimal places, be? 9.85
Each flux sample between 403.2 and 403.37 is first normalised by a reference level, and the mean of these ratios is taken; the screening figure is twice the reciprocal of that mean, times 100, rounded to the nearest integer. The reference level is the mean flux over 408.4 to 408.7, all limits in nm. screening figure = 213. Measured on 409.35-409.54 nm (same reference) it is 232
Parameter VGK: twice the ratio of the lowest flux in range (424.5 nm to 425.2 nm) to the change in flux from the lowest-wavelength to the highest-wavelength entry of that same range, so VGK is -62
